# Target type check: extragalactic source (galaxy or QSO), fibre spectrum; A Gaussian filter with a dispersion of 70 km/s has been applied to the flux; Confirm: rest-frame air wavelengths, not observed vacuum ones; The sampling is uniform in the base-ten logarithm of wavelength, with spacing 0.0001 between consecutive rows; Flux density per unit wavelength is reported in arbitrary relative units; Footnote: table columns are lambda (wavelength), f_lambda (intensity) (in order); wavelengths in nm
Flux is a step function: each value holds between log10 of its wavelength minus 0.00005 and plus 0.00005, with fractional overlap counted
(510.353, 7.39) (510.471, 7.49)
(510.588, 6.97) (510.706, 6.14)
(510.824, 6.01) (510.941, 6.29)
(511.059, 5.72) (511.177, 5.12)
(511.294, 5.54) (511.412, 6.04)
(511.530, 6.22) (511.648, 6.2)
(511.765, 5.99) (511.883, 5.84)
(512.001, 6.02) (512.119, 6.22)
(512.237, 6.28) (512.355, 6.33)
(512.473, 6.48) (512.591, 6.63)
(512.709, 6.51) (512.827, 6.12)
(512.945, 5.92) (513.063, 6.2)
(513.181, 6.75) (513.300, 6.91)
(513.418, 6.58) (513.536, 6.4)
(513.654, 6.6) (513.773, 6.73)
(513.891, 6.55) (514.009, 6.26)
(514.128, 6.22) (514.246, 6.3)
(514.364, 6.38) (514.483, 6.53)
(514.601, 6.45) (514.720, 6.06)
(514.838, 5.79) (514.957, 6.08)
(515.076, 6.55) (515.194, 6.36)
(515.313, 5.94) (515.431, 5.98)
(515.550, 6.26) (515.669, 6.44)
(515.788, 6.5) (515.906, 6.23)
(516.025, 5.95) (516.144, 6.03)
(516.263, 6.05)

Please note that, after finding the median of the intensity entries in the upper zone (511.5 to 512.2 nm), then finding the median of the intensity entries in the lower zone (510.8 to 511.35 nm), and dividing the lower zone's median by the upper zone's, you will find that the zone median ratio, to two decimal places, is 0.94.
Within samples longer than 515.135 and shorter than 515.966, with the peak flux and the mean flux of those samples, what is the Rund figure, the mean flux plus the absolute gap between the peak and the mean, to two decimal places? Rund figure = 6.50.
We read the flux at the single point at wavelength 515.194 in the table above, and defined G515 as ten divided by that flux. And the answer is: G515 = 1.57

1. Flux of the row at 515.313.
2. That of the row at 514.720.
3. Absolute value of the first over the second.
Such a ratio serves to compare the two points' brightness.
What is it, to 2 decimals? 0.98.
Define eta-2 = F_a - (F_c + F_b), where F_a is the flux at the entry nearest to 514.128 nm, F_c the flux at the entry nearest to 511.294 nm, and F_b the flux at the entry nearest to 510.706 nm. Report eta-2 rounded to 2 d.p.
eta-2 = -5.46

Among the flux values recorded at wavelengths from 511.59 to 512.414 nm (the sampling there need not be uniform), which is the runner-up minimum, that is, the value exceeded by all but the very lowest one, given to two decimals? 5.99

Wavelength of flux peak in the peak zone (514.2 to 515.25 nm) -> 515.076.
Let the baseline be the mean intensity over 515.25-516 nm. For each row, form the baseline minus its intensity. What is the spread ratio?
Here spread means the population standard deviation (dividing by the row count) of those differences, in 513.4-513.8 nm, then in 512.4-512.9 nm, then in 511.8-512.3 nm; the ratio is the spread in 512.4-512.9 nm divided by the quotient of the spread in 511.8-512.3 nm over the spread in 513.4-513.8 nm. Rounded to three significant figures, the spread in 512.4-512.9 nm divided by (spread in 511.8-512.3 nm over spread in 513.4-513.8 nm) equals 0.129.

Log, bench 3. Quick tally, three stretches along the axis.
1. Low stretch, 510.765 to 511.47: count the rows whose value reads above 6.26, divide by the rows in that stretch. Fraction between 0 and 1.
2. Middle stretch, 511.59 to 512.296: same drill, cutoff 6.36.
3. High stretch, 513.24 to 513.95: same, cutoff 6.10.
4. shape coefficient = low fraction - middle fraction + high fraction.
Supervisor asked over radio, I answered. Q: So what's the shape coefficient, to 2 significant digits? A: 1.2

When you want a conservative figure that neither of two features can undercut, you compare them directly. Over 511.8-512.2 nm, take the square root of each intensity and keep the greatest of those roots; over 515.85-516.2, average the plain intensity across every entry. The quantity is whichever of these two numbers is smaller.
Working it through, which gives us 2.49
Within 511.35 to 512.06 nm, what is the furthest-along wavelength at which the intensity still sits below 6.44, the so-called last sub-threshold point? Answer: 512.001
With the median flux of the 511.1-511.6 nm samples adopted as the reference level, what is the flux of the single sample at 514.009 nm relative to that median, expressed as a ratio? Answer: 1.08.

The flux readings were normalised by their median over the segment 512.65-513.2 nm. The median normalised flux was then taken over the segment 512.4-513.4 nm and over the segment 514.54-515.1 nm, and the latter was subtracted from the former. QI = 0.067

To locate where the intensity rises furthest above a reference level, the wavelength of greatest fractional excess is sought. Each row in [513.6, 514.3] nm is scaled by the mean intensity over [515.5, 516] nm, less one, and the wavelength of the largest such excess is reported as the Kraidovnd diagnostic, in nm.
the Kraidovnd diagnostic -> 513.773 nm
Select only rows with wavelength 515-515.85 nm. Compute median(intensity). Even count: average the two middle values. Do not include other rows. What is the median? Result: 6.36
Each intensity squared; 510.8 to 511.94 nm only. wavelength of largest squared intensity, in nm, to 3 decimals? 510.941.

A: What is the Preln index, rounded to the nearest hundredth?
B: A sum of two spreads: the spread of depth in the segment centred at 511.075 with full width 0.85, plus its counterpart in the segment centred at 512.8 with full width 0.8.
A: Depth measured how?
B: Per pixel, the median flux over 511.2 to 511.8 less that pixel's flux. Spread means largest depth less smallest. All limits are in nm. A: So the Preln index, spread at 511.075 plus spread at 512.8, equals 2.00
